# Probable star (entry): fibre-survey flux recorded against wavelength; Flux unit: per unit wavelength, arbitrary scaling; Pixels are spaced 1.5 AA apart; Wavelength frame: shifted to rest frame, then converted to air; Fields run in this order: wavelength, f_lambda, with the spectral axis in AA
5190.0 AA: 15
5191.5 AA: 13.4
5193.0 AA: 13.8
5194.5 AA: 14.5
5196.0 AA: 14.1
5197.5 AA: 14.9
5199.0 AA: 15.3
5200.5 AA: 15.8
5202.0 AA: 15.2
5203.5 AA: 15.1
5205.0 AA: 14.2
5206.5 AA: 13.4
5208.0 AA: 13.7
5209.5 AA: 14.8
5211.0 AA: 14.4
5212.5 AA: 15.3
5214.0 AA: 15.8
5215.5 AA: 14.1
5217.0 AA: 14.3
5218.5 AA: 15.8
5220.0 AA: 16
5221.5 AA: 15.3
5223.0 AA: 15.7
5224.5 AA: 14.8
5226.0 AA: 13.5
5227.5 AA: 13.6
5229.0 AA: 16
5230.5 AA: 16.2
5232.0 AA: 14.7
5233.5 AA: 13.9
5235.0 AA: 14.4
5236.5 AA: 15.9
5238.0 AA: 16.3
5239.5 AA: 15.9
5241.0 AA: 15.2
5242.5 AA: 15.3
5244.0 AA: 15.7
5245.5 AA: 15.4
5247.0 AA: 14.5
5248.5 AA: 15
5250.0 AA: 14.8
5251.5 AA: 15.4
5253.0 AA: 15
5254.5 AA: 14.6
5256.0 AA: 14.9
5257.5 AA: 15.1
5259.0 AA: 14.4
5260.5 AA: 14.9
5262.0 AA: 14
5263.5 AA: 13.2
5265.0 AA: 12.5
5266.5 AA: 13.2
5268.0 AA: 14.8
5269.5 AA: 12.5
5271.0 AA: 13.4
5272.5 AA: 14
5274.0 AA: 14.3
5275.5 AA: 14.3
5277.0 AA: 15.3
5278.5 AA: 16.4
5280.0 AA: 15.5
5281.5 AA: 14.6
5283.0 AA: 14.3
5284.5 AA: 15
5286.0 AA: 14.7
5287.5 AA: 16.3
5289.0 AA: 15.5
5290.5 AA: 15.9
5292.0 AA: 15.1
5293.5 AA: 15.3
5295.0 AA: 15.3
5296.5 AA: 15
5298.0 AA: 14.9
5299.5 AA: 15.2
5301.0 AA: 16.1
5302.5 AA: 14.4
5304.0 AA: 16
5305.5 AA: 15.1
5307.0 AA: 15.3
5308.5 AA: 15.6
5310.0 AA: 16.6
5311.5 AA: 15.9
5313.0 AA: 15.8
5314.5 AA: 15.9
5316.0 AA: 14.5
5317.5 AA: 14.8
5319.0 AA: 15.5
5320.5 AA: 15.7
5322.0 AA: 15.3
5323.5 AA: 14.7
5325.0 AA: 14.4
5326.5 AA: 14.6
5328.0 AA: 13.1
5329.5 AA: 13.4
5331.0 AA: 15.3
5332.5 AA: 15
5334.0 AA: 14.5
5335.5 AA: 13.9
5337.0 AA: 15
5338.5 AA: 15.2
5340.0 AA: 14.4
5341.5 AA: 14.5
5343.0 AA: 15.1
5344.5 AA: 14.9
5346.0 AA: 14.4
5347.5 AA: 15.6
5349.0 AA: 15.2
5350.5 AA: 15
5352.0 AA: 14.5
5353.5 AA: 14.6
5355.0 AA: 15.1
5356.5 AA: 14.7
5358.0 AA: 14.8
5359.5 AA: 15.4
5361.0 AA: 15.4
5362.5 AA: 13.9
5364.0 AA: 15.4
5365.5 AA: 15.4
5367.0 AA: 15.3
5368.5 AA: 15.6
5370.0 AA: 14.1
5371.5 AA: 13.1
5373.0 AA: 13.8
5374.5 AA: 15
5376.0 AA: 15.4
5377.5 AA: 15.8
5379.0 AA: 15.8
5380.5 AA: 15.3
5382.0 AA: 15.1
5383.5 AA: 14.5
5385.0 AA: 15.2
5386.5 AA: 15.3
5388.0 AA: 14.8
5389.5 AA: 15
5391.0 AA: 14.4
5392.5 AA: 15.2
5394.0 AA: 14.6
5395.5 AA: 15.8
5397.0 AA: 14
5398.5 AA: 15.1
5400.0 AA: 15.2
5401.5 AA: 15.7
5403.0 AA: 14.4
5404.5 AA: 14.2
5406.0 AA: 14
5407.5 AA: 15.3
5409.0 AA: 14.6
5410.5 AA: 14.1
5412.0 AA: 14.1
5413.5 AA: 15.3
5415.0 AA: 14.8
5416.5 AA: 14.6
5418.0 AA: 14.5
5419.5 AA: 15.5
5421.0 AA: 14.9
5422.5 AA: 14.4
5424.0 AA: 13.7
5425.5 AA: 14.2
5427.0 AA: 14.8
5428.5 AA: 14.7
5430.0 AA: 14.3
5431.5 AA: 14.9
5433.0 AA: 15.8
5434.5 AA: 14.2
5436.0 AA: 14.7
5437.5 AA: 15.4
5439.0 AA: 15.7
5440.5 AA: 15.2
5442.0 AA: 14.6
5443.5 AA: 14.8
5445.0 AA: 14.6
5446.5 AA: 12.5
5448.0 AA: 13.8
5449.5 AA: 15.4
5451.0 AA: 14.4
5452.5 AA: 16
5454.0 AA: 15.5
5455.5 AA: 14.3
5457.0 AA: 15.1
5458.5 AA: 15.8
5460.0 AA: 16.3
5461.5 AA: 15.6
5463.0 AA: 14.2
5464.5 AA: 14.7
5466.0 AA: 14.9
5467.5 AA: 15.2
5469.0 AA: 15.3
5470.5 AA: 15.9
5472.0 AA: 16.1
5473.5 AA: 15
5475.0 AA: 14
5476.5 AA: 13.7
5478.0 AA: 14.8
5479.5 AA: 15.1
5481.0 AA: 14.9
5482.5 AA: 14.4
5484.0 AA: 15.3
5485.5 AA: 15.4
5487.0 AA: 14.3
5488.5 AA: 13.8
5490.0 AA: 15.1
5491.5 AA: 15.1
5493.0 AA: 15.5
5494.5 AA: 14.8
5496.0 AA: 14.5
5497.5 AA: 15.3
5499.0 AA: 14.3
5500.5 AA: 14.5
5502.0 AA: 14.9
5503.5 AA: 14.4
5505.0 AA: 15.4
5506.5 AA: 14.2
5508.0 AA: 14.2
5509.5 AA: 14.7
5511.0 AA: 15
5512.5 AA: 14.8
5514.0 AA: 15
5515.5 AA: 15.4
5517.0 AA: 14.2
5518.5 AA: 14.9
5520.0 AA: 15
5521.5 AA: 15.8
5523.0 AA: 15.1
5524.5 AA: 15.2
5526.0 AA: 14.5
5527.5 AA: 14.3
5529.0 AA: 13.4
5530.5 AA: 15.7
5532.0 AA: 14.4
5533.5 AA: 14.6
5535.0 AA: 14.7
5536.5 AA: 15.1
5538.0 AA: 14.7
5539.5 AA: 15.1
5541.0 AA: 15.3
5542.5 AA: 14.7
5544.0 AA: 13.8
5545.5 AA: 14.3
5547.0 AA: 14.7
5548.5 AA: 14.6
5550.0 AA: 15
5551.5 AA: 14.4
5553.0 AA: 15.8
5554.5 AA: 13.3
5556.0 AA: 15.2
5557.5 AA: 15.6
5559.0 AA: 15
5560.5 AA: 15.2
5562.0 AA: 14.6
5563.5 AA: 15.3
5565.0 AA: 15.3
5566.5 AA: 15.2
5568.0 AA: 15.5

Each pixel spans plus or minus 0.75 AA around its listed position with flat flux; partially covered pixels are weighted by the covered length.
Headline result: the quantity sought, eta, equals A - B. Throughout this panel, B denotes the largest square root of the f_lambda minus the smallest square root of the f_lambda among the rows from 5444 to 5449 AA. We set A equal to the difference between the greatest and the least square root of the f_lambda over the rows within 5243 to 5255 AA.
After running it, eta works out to -0.13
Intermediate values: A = 0.154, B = 0.29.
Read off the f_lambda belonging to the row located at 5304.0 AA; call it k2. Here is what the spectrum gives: 16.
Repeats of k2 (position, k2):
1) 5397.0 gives 14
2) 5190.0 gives 15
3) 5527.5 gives 14.3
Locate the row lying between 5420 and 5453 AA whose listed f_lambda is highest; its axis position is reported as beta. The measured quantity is 5452.5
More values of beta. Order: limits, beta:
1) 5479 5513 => 5493.0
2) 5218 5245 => 5238.0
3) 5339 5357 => 5347.5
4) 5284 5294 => 5287.5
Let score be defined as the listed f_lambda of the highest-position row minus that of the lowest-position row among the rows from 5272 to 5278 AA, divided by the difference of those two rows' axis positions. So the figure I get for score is 0.29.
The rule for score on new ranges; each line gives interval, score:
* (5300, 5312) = -0.02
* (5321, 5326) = -0.30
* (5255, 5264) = -0.23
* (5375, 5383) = -0.05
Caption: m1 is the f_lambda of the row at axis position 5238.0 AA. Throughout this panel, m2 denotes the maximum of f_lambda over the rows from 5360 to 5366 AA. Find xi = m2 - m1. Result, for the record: -0.9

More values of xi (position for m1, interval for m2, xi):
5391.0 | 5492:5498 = 1.1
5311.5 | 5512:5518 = -0.5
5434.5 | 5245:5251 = 1.2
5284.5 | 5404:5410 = 0.3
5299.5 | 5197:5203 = 0.6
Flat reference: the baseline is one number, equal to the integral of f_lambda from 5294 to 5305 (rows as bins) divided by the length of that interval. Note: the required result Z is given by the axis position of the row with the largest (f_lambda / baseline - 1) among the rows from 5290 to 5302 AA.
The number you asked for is 5301.0 AA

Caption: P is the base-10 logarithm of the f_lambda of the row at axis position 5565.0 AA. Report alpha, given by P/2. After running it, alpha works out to 0.592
